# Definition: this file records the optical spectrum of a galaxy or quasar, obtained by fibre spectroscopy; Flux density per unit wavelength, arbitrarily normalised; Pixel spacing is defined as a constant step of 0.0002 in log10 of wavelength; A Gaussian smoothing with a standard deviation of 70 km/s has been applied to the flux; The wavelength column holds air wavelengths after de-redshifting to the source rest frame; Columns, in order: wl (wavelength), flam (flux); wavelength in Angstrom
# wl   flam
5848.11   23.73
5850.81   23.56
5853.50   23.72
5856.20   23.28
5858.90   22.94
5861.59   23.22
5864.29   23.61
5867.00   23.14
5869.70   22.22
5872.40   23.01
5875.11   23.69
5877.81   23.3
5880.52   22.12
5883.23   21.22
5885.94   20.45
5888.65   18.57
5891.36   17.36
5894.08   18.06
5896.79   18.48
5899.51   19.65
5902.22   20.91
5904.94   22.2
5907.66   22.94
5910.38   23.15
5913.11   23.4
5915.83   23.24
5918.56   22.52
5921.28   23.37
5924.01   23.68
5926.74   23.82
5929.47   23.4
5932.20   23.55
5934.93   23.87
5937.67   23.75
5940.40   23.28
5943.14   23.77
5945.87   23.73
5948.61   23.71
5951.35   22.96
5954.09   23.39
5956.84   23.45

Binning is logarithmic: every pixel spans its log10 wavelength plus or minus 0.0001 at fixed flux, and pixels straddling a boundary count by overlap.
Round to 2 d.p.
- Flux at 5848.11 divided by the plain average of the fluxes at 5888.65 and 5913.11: 1.13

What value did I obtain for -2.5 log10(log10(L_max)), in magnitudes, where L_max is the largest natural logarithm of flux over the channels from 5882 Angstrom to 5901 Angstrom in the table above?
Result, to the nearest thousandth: 0.786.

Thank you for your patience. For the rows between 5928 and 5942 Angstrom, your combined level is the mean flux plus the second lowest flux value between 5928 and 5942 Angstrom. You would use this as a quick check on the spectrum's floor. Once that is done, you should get 47.0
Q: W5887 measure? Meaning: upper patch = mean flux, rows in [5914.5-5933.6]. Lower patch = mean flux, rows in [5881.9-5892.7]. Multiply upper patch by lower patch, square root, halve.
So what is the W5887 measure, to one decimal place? 10.6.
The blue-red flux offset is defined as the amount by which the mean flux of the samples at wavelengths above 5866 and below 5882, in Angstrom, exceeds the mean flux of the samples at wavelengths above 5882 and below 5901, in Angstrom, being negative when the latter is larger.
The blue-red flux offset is 3.8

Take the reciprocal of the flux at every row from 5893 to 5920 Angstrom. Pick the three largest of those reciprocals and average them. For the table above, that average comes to 0.0535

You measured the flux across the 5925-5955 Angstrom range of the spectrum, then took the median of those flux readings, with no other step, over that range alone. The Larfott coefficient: 23.7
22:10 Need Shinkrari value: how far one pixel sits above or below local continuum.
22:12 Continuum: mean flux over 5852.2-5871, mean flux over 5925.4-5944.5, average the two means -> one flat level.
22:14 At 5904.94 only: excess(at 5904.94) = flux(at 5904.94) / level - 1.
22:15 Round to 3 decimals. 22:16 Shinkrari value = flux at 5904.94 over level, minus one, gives -0.051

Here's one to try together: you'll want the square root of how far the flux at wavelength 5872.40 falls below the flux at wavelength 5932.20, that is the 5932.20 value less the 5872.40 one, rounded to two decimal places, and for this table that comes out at 0.73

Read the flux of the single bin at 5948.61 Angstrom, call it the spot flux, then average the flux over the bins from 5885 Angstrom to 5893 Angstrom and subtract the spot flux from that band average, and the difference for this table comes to -5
